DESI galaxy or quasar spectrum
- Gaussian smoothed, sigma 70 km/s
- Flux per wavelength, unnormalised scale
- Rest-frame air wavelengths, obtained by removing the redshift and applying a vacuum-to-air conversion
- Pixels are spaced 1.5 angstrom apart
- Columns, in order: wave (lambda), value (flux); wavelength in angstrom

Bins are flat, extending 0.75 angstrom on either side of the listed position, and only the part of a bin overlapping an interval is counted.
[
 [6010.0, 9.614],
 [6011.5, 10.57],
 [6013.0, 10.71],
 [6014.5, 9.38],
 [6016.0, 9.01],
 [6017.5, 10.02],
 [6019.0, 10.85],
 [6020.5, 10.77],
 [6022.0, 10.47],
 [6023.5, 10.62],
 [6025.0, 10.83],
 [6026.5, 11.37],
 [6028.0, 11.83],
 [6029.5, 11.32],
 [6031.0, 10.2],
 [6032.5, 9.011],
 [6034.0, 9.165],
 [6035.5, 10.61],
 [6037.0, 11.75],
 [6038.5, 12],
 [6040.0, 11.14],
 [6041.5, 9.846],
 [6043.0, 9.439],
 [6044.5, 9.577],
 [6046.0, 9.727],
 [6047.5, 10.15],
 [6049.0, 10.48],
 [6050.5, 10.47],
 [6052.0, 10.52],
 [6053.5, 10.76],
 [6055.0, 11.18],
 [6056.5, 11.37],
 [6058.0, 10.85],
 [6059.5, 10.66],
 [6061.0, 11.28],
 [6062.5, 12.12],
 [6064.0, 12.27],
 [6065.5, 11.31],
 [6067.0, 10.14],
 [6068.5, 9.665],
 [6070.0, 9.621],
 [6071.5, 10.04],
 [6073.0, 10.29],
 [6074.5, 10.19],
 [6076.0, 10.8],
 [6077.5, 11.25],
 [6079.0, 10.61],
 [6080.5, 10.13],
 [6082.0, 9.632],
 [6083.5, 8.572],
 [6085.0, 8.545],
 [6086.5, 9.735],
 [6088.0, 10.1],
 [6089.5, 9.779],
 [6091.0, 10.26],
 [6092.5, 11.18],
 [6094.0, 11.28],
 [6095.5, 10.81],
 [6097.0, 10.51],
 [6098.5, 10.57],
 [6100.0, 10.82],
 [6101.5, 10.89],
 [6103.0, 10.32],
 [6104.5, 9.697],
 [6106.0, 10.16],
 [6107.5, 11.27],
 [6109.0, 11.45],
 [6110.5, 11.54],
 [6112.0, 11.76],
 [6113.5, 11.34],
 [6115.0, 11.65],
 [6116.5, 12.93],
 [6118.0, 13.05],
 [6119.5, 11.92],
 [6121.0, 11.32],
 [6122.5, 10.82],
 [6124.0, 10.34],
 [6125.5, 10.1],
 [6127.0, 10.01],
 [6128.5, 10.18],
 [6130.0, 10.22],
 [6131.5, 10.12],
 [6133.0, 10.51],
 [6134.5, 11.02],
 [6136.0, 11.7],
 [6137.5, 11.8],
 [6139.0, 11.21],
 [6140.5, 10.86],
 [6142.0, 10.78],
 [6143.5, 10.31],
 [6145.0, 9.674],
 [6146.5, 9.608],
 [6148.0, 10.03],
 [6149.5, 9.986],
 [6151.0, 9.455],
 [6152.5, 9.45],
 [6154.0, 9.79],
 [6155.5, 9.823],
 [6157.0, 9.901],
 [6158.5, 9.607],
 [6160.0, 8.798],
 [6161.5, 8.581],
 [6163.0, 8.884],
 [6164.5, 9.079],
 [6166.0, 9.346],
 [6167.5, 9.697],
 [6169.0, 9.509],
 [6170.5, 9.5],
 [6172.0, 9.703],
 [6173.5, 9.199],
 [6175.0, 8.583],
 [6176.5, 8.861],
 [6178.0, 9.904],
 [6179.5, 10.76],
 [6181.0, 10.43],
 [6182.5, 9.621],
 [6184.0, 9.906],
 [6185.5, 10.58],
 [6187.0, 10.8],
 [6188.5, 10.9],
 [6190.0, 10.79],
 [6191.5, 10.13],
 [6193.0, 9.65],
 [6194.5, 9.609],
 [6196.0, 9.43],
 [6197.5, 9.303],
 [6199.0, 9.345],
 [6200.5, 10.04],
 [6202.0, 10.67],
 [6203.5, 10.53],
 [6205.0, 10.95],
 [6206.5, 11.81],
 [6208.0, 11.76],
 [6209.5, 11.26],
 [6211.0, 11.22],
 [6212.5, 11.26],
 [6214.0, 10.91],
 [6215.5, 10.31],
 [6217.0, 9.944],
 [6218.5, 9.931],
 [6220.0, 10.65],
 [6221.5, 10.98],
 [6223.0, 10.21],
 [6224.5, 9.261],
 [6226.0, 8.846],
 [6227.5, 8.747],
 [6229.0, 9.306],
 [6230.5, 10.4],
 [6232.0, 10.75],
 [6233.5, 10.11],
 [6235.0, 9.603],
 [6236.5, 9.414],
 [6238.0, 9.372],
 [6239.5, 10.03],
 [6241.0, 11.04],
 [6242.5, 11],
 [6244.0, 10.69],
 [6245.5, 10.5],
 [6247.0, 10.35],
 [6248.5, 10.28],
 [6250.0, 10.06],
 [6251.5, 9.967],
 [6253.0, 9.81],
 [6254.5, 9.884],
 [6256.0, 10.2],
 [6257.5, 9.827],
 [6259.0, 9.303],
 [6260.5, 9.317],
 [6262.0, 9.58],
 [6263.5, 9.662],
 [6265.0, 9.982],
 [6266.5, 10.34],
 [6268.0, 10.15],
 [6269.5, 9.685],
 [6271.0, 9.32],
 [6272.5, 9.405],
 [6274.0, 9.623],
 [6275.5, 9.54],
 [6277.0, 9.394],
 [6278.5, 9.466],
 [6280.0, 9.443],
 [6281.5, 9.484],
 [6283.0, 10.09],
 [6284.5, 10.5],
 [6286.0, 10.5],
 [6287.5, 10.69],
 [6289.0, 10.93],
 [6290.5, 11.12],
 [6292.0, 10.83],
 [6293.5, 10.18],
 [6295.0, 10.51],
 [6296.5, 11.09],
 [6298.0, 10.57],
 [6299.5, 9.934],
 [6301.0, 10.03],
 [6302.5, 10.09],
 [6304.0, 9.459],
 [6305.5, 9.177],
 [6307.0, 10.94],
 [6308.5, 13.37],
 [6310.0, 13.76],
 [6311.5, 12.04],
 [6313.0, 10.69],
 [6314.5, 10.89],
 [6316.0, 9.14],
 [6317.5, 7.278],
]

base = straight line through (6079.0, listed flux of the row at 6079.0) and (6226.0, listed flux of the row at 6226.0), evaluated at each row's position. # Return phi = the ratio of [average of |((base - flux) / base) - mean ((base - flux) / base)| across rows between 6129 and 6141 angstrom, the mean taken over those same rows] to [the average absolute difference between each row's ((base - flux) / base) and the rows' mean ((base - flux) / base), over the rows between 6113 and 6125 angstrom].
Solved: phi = 0.75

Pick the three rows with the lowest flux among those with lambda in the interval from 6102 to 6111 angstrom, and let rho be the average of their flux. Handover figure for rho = 10.1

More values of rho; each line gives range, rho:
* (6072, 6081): 10.2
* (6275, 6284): 9.4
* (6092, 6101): 10.6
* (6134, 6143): 10.9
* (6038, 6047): 9.6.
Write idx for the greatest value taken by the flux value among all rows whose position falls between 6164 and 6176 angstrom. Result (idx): 9.703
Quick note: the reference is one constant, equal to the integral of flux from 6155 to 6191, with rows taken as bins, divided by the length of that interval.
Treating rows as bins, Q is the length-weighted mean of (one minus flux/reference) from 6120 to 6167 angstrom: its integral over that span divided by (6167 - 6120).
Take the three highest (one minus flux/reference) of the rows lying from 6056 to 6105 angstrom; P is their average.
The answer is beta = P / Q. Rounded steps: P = 0.081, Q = -0.04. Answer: -1.9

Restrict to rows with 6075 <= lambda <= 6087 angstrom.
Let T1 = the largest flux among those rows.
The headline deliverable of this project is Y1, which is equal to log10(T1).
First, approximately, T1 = 11.25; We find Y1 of 1.05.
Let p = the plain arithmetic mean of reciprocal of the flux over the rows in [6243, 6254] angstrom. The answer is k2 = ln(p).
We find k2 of -2.33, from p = 0.098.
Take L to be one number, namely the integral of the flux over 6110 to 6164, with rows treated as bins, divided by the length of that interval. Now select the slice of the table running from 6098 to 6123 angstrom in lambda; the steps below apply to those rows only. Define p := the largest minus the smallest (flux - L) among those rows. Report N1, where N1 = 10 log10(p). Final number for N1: 5.3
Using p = 3.4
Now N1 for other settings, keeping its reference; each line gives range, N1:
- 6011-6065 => 5.1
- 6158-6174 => 0.5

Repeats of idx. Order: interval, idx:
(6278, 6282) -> 9.484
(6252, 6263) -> 10.2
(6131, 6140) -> 11.8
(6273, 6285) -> 10.5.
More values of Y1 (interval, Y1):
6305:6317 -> 1.14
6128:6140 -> 1.07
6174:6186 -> 1.03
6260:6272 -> 1.01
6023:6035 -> 1.07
